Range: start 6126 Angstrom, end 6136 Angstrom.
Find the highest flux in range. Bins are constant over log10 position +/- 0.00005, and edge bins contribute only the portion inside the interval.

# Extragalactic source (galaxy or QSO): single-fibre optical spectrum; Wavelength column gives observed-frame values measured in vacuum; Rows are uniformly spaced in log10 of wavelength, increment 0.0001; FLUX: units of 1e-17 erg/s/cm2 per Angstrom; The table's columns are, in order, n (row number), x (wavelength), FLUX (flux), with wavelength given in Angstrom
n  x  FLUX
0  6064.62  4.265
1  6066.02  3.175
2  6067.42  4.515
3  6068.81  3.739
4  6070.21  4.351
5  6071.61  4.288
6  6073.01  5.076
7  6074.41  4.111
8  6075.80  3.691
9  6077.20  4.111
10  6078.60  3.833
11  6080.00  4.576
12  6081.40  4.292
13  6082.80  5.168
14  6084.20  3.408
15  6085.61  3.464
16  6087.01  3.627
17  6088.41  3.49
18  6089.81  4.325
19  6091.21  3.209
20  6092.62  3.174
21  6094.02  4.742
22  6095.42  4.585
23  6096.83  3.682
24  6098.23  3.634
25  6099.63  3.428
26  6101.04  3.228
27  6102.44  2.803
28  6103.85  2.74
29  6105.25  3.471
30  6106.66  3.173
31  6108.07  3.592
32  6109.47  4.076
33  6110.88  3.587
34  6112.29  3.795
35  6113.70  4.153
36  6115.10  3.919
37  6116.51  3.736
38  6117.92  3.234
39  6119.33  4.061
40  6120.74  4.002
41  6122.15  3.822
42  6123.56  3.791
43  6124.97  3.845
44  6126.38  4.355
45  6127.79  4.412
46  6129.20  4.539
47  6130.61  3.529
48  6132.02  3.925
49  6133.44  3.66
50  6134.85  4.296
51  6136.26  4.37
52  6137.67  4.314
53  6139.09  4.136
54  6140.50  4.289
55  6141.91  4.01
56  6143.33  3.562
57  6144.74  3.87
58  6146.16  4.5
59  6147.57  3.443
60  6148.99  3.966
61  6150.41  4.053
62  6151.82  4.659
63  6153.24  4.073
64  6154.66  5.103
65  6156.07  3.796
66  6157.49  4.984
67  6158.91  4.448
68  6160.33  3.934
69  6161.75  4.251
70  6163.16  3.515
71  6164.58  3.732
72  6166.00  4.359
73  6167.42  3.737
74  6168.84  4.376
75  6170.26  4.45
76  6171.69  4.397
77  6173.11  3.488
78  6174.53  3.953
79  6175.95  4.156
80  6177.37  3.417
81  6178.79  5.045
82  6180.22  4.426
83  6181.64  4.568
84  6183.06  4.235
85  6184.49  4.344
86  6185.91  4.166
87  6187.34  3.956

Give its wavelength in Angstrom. 6129.20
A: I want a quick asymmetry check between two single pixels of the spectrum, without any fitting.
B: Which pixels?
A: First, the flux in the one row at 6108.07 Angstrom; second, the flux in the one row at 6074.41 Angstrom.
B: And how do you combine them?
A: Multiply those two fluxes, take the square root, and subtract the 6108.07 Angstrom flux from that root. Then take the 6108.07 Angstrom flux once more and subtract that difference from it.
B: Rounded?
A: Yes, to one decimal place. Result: 3.3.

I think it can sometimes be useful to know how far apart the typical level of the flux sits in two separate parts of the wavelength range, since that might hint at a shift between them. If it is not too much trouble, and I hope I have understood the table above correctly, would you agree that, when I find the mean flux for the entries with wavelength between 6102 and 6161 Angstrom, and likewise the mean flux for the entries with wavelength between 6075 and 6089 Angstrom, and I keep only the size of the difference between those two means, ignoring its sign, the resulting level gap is 0.0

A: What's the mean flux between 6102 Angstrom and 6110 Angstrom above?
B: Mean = 3.3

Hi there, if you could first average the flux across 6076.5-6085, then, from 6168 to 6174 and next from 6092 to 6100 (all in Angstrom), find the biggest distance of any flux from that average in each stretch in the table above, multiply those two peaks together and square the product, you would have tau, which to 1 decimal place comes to 0.6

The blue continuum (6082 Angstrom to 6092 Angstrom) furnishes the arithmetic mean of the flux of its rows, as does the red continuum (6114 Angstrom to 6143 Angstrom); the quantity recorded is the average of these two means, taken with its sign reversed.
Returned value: -3.91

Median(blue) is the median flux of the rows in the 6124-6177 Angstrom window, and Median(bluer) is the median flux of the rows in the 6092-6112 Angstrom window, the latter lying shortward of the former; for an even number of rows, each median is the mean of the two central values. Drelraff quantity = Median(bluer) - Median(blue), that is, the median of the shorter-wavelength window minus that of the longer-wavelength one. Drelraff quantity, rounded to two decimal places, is -0.61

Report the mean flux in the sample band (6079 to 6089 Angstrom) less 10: -6.00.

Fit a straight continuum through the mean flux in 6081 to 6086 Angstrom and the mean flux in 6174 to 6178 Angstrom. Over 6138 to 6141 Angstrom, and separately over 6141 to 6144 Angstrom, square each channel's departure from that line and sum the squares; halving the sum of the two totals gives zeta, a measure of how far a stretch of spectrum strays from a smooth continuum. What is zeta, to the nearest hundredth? 0.15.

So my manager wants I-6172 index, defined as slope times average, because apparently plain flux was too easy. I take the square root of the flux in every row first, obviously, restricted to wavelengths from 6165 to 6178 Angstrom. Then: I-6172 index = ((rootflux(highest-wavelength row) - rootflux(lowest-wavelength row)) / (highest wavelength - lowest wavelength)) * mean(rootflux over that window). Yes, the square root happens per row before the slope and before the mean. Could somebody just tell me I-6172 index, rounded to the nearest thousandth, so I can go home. -0.042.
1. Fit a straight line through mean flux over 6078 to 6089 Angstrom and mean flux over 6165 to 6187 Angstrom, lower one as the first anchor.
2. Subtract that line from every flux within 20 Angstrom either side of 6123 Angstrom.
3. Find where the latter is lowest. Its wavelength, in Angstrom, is 6103.85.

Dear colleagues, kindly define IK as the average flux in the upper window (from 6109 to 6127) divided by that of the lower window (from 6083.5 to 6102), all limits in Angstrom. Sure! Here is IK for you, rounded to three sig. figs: 1.05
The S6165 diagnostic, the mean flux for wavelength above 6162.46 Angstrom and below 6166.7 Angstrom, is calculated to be 3.87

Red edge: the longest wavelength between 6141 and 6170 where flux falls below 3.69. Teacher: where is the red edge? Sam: 6163.16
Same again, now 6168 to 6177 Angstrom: 6173.11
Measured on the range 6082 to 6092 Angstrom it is 6091.21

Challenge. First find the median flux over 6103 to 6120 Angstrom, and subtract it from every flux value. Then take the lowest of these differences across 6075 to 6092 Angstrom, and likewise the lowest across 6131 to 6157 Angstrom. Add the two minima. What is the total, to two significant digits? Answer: -0.68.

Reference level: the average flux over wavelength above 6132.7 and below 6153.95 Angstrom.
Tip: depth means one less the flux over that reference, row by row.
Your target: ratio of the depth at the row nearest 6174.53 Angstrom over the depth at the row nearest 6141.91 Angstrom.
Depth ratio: 1.8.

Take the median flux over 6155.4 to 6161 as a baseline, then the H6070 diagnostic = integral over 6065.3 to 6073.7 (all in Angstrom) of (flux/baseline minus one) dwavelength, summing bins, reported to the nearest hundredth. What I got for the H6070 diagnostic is 0.00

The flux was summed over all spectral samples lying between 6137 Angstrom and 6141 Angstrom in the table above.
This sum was 12.7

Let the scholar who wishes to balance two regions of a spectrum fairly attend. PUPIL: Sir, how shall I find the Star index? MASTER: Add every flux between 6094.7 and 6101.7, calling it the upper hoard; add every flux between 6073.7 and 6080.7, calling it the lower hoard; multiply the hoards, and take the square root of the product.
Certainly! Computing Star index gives 19.4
